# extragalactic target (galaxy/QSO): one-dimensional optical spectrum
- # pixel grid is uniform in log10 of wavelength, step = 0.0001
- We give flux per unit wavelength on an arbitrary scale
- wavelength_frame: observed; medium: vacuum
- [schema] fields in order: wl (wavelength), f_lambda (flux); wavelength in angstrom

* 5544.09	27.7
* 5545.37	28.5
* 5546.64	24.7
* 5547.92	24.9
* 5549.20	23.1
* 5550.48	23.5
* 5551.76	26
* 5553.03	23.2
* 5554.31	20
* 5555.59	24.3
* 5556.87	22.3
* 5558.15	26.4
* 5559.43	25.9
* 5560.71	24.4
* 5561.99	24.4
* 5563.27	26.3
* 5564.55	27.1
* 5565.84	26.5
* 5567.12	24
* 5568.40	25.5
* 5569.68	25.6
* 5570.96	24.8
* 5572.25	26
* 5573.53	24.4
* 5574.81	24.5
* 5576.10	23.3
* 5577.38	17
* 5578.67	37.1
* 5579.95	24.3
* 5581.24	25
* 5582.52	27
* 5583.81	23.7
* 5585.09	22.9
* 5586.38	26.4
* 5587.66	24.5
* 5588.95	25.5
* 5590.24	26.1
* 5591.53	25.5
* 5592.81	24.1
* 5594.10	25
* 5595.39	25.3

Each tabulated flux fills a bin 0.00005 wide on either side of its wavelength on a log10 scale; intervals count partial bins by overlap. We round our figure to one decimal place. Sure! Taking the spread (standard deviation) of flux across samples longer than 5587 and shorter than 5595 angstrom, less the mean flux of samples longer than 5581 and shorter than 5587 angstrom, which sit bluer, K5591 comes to -24.3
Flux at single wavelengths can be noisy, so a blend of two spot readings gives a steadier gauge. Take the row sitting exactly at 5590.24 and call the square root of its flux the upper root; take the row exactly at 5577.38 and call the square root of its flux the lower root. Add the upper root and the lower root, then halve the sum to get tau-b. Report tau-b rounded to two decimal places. 4.62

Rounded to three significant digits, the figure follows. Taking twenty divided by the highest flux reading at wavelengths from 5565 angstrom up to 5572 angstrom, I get 0.755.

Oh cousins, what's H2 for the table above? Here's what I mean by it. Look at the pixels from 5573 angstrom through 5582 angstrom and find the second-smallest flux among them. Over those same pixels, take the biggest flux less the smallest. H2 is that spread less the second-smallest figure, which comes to -3.2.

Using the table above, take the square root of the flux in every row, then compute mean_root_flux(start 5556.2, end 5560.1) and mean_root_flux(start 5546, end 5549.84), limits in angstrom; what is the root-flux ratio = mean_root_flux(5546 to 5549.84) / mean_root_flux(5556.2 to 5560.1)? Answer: 0.988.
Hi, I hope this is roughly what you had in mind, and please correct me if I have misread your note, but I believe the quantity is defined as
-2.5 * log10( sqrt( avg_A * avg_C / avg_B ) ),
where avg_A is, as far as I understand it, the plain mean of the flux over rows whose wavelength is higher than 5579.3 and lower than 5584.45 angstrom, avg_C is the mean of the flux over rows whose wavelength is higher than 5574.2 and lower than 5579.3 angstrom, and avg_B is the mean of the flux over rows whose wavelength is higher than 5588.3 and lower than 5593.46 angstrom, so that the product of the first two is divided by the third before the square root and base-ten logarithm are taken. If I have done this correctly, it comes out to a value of -1.75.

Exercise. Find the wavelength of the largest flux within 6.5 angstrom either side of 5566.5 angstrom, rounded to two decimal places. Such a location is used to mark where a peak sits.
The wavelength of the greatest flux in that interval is 5564.55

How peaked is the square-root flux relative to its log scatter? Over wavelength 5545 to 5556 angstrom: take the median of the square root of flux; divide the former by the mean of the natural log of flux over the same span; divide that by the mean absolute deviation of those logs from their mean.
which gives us 23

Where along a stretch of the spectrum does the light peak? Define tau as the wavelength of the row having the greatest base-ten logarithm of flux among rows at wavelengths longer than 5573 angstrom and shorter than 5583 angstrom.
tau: 5578.67 angstrom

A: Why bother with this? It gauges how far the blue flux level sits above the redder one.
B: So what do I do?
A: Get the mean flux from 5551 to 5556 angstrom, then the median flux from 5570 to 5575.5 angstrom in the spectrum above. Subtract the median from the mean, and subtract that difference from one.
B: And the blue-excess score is 2.3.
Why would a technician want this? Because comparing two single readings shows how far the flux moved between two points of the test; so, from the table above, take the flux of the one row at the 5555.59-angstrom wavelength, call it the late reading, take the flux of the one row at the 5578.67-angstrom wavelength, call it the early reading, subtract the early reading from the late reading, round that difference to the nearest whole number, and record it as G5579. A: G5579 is -13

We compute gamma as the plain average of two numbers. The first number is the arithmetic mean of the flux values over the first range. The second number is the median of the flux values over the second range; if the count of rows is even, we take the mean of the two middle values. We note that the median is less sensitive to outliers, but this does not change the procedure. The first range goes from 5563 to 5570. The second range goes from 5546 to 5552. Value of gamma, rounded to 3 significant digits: 25.3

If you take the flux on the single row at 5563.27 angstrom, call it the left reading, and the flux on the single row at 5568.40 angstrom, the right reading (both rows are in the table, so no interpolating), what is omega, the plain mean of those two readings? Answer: 25.9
